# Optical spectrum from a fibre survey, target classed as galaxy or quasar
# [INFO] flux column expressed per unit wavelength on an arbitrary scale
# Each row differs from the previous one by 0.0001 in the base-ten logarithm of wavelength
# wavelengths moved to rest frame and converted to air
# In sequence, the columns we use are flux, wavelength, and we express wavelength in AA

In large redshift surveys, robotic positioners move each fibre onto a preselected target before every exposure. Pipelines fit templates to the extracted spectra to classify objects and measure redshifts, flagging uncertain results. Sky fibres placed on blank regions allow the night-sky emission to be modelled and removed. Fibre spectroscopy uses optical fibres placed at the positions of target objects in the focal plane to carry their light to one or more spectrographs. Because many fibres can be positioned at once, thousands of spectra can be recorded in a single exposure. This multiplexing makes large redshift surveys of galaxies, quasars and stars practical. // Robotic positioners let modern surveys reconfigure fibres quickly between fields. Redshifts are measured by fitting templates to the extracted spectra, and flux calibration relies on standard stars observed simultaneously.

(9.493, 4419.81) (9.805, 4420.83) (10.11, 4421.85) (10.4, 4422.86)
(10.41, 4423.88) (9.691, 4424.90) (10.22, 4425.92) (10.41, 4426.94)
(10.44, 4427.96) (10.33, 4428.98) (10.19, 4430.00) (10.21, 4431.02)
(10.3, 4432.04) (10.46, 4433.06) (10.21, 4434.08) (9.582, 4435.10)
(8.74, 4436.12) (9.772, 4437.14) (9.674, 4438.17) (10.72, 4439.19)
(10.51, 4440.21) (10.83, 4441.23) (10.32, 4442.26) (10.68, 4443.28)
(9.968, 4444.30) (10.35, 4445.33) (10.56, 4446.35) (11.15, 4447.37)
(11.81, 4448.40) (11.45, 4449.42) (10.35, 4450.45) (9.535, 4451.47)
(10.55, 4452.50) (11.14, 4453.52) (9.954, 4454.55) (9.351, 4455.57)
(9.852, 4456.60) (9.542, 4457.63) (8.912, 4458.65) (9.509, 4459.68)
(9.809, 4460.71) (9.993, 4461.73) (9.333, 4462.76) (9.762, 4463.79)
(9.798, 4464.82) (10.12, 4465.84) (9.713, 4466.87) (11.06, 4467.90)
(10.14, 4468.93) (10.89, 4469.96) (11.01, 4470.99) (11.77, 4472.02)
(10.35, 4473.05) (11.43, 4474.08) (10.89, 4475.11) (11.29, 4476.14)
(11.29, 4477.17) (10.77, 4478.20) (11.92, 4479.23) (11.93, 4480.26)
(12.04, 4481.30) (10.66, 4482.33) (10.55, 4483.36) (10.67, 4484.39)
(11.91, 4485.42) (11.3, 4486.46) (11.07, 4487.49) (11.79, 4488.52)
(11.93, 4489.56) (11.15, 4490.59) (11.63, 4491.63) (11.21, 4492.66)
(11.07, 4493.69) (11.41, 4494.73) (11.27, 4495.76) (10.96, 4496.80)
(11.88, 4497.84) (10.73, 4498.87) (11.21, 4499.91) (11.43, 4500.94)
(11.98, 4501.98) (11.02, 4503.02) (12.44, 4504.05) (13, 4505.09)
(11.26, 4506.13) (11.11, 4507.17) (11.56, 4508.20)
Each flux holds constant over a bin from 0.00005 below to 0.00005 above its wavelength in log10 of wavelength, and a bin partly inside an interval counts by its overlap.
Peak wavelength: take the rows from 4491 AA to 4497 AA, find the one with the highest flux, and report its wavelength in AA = 4491.63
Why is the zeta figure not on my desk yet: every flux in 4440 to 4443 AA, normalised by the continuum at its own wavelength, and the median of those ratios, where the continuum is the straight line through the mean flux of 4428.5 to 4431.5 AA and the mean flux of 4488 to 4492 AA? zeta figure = 1.003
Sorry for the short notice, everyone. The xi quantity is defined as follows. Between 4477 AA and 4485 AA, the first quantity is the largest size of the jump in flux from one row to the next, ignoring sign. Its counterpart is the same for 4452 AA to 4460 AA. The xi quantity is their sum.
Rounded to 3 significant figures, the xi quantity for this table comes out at 2.57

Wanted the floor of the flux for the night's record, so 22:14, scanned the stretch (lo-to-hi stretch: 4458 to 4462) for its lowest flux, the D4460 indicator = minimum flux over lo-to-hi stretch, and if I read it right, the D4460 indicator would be 8.912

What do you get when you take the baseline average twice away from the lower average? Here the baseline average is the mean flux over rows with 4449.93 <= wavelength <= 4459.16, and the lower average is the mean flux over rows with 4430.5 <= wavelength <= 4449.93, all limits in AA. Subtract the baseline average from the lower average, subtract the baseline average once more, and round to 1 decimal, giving -9.4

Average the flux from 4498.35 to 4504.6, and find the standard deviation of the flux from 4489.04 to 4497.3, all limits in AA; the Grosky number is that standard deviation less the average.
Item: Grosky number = -11.2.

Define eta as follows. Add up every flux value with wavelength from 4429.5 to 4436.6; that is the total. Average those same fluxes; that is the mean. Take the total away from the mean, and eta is -60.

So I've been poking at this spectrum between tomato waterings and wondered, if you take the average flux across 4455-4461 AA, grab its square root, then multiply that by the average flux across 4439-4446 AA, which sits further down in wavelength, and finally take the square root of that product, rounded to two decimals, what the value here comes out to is 5.68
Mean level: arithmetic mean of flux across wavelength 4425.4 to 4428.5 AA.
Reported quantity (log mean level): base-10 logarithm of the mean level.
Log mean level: 1.015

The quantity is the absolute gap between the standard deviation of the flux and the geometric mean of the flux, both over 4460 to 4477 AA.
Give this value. 9.7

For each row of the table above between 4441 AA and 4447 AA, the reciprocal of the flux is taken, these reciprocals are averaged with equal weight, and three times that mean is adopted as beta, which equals 0.287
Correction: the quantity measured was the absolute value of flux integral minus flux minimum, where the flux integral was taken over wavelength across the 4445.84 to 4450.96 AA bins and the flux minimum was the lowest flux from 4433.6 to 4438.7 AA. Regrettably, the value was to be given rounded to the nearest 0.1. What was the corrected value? 47.9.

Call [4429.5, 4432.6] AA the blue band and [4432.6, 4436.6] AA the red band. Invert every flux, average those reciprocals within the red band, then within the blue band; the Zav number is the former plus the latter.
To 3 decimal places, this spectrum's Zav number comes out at 0.201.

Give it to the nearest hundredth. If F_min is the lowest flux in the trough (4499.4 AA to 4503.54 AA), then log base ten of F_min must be 1.04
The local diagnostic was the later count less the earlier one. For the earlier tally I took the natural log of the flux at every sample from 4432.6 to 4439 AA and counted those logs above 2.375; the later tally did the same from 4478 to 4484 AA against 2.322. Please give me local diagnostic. 6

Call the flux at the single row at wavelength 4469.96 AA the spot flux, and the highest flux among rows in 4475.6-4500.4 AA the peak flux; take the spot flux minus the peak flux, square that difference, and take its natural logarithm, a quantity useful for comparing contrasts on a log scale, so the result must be 0.28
